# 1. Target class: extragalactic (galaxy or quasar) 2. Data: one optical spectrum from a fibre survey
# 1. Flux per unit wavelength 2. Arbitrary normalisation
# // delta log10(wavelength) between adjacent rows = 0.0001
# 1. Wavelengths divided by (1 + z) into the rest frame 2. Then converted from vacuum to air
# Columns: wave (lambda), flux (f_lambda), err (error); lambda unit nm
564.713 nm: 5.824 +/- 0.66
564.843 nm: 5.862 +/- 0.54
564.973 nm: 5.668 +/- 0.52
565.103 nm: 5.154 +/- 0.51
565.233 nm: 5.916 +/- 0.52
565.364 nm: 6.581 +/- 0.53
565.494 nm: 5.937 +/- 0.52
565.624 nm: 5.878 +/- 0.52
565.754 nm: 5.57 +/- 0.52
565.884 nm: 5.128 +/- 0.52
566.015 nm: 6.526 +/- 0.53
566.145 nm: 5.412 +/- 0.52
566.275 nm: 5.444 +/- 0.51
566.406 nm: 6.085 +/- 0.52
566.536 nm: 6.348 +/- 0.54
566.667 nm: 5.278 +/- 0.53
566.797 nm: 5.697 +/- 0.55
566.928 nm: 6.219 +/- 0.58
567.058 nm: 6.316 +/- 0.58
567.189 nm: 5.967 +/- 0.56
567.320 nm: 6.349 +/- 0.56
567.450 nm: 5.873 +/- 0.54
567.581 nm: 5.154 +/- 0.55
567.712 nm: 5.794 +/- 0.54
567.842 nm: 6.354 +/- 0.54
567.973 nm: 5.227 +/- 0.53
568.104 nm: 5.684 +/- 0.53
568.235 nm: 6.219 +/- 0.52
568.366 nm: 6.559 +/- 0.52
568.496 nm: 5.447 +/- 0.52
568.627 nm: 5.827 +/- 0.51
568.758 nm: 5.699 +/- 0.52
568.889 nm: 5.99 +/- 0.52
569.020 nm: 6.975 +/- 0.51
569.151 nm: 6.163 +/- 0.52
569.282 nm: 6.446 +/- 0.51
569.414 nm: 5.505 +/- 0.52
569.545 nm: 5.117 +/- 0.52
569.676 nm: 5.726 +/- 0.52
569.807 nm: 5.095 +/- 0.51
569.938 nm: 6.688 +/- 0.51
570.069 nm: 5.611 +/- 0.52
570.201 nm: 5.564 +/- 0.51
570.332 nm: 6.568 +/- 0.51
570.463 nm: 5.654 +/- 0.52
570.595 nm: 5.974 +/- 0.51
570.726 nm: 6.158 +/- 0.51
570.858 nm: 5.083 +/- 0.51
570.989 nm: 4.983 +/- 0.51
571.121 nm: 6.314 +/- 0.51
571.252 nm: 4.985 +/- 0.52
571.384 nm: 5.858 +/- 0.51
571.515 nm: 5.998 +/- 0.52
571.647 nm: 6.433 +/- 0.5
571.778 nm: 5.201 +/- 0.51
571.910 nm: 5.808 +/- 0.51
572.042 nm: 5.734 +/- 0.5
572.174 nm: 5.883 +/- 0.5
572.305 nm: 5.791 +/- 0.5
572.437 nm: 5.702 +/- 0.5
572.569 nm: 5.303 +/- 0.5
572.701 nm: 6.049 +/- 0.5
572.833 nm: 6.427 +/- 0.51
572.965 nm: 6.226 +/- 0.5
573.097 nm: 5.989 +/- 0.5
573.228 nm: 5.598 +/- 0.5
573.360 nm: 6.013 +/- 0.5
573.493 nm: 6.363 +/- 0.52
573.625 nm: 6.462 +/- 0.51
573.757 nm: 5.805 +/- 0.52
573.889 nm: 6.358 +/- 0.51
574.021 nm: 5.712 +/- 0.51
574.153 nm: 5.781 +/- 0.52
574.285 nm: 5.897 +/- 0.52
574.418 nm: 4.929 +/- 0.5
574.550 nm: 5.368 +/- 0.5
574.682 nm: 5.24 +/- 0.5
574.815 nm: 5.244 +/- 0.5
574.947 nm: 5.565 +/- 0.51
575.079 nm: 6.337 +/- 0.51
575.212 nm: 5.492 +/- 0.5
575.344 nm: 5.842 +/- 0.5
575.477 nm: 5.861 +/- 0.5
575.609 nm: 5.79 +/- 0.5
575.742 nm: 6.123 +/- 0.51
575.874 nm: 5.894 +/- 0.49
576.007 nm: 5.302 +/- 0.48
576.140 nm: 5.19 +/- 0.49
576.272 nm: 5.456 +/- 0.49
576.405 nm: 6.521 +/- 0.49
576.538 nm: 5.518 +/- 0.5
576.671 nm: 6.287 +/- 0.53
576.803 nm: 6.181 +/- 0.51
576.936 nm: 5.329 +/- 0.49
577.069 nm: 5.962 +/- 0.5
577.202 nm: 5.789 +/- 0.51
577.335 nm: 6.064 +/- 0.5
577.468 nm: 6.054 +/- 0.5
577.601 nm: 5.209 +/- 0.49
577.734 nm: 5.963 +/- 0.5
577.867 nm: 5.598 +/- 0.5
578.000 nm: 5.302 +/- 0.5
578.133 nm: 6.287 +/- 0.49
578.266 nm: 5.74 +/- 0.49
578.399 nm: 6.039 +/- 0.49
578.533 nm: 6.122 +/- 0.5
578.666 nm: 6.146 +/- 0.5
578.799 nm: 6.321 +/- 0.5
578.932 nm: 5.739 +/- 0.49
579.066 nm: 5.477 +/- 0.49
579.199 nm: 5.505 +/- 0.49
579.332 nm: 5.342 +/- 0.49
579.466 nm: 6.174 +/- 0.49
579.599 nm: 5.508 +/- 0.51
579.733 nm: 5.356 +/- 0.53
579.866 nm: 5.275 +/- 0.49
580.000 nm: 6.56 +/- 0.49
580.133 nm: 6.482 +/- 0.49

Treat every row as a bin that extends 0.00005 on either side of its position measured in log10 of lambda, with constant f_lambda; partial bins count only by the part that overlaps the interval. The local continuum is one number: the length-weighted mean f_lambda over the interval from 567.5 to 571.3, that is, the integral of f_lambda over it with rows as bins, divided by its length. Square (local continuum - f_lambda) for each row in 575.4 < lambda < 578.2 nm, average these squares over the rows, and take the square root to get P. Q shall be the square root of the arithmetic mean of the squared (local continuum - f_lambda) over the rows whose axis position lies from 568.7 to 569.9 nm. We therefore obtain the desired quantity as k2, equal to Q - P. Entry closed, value 0.19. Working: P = 0.39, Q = 0.58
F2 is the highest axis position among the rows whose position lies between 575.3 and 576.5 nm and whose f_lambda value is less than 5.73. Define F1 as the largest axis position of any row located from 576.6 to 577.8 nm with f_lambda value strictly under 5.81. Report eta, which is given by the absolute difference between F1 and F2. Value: 1.33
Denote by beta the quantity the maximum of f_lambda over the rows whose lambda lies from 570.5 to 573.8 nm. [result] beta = 6.462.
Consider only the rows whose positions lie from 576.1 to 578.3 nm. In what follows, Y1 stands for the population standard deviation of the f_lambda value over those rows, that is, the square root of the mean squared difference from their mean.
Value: 0.403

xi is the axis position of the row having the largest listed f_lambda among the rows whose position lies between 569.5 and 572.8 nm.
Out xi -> 569.938 nm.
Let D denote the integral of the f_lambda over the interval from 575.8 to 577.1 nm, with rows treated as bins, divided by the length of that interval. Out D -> 5.76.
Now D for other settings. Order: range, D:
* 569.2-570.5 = 5.81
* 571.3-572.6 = 5.77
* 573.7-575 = 5.59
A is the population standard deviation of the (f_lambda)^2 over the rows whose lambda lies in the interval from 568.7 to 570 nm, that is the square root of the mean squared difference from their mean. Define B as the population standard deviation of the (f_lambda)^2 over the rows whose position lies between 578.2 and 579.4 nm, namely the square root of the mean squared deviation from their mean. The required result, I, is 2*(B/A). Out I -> 1.1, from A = 7.2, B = 4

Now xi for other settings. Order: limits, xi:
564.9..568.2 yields 565.364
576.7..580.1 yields 580.000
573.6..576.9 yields 576.405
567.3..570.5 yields 569.020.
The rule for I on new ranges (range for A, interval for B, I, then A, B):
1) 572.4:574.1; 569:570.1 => 3.7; 4.1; 8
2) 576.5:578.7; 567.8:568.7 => 2.7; 3.9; 5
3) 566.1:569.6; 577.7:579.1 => 1.3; 5.6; 4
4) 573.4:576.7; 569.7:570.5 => 2.7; 5.1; 7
